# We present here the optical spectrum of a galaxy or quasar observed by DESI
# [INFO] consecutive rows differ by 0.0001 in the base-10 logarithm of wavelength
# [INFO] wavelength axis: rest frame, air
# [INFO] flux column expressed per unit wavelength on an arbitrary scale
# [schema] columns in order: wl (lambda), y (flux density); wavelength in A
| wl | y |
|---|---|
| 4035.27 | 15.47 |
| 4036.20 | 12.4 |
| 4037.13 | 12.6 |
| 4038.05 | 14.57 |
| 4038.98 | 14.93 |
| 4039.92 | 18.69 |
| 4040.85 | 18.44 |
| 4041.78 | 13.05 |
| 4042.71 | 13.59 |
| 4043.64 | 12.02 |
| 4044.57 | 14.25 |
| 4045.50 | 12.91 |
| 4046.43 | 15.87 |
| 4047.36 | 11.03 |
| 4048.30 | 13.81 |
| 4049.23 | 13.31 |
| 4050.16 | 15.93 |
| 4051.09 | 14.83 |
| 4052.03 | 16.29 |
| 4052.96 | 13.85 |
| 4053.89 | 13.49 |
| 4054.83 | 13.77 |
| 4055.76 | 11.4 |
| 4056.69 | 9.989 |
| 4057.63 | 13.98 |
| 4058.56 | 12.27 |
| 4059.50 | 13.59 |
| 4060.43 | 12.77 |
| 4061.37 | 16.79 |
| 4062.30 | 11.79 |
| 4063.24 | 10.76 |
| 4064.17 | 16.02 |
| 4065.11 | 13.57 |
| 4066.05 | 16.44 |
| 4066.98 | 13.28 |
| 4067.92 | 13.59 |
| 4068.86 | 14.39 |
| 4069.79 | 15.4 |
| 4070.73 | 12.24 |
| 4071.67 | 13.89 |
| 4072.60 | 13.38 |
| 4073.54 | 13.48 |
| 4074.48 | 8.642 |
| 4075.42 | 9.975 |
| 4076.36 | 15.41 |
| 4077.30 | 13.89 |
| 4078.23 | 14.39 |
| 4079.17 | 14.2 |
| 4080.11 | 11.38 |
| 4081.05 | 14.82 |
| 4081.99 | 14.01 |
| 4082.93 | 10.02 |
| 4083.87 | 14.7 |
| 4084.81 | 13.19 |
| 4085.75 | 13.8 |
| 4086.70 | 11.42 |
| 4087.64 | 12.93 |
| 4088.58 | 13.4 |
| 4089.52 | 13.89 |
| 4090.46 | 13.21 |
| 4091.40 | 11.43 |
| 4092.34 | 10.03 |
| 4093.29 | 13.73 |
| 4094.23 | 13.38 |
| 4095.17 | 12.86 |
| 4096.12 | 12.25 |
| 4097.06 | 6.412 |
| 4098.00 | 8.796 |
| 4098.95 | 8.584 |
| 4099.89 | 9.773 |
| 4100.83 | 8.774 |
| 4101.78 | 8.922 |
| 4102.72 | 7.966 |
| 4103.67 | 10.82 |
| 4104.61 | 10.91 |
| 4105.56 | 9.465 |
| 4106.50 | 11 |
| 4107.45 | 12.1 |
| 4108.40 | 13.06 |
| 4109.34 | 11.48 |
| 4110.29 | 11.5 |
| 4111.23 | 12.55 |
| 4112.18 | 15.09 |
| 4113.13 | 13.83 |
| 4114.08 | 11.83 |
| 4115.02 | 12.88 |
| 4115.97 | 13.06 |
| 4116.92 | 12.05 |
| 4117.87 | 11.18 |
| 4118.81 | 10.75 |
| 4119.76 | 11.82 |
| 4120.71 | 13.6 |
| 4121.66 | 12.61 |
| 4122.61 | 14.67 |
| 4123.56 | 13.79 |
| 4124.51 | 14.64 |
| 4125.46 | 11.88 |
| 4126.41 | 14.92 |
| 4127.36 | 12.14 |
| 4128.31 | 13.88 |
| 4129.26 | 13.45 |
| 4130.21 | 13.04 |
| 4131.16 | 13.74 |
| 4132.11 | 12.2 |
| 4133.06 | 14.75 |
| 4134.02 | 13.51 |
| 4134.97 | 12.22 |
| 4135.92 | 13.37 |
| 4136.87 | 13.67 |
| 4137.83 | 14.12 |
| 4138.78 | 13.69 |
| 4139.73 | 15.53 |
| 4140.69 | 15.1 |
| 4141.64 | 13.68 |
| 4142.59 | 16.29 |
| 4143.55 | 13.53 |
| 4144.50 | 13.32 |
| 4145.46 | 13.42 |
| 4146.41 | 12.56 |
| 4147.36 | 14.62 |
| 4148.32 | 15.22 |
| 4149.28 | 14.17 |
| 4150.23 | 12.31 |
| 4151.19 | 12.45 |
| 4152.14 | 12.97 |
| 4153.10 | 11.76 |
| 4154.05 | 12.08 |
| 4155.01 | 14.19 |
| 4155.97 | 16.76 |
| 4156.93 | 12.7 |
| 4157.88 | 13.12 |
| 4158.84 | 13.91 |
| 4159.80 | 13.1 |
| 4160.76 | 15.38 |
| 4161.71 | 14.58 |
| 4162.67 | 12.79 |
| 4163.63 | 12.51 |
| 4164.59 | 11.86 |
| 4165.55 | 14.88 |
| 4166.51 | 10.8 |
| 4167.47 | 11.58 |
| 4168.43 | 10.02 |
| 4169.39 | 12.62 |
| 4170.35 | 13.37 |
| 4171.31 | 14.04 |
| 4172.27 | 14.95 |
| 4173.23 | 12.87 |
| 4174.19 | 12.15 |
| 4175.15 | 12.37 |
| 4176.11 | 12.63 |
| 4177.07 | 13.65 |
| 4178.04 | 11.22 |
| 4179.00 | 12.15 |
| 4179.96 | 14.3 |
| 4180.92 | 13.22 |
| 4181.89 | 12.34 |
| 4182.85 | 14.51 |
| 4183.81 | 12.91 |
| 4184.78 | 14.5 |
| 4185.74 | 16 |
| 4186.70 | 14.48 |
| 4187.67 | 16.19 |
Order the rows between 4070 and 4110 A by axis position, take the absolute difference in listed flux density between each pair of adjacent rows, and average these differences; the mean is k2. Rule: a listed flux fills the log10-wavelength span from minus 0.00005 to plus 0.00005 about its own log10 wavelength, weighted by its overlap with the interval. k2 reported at 1.7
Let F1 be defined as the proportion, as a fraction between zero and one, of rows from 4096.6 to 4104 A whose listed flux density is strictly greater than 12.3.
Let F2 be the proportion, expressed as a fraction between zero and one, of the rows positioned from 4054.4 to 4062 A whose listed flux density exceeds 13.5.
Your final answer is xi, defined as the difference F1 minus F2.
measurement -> -0.50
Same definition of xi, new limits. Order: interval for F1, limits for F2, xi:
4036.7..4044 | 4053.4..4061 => 0.50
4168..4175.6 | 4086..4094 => 0.50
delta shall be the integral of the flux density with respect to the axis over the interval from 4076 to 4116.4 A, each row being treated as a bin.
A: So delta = 485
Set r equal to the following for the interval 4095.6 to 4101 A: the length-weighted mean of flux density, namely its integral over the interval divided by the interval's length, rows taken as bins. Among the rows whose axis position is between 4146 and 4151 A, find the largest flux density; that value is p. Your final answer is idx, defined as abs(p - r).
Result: 6.1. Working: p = 15.22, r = 9.15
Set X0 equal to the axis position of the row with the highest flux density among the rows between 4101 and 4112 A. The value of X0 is 4108.40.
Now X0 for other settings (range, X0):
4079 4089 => 4081.05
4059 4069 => 4061.37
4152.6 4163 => 4155.97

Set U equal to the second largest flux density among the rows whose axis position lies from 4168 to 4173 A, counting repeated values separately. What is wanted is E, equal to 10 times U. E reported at 140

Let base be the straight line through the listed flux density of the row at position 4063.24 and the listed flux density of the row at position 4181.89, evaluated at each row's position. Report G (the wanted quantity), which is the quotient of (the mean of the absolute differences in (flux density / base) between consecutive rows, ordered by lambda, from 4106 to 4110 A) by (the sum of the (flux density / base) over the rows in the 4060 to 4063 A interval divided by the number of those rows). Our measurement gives 0.08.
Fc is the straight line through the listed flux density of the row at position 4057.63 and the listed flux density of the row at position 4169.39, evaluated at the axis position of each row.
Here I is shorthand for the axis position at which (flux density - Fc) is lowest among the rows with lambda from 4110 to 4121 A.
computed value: 4118.81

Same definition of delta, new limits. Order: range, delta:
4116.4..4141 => 327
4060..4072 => 167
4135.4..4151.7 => 227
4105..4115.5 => 129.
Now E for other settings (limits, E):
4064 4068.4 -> 160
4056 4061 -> 136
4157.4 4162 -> 146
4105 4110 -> 121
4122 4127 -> 147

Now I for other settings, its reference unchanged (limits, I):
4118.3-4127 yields 4118.81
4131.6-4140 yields 4132.11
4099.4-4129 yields 4102.72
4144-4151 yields 4150.23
